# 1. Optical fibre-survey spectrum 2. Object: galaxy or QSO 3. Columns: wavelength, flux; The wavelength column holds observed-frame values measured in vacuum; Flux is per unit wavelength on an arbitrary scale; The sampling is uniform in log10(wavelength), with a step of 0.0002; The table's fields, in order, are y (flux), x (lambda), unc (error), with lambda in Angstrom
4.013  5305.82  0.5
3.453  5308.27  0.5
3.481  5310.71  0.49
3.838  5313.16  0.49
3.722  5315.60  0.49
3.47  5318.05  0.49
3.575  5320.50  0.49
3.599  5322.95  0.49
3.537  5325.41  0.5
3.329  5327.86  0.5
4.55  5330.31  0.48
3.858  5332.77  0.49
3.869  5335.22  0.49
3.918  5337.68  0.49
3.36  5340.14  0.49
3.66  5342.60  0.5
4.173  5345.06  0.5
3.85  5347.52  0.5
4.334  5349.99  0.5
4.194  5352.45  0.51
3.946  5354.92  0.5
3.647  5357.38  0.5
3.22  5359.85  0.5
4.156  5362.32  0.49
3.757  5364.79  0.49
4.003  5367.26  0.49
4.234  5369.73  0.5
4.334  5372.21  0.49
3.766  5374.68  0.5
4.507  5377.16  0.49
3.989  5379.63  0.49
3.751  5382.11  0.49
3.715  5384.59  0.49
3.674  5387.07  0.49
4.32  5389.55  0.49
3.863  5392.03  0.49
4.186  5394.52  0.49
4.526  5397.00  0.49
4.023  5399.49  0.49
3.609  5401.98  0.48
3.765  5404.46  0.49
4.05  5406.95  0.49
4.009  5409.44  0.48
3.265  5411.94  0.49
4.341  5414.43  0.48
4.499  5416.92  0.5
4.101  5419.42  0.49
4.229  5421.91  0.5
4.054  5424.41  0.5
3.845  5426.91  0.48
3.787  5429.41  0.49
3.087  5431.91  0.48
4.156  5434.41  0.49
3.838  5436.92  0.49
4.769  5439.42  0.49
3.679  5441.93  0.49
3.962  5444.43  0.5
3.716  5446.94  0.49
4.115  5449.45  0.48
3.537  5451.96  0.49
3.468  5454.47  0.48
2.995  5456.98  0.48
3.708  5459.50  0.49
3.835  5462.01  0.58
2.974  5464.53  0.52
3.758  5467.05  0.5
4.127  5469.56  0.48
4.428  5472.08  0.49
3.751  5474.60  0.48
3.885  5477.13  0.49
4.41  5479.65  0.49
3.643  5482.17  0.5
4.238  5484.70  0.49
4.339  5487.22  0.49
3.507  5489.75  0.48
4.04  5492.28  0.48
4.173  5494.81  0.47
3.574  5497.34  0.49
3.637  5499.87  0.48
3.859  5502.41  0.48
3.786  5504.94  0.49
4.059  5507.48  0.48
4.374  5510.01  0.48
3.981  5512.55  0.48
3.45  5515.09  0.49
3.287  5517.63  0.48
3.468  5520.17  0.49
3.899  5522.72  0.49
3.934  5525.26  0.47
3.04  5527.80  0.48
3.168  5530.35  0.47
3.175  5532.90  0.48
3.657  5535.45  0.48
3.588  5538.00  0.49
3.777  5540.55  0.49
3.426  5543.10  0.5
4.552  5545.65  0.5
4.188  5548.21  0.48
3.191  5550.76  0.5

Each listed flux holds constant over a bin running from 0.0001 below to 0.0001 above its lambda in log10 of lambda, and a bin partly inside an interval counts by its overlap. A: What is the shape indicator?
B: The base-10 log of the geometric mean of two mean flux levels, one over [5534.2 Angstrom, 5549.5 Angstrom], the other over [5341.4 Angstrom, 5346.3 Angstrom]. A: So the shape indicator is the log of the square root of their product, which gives 0.59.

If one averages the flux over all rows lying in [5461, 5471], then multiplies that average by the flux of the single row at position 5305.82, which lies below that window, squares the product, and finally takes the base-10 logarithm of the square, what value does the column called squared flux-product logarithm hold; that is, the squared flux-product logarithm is 2.34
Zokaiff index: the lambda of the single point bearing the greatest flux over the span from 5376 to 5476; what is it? 5439.42 Angstrom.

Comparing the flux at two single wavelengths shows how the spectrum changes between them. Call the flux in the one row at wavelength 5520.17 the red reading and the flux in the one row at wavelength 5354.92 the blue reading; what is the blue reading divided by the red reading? 1.14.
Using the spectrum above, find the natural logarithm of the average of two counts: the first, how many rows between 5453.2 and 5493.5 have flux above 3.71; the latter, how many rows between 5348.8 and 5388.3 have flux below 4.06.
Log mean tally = 2.30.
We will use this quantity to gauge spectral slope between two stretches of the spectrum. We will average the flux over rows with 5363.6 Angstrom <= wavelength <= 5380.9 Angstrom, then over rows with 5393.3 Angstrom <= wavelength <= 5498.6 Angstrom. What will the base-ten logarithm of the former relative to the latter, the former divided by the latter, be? 0.020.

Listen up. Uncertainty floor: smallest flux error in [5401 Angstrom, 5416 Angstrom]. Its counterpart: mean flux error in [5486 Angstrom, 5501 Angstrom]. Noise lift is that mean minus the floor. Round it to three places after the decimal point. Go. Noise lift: 0.002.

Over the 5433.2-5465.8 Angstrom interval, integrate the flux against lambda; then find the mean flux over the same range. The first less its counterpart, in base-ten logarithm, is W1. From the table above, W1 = 2.07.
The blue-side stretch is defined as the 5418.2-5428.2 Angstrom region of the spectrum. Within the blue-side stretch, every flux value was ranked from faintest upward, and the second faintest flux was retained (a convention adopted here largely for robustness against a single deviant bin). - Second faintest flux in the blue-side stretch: 4.054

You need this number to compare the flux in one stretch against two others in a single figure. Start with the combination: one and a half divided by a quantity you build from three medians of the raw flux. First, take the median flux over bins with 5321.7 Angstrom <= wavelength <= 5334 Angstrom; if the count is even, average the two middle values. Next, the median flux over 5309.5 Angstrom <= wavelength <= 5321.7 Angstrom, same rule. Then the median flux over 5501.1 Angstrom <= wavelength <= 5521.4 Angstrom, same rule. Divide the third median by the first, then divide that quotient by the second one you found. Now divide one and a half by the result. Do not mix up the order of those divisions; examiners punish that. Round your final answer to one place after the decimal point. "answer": 5.0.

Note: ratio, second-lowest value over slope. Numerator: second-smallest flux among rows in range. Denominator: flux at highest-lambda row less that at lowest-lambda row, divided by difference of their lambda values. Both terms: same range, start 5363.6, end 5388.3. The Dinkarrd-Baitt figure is -997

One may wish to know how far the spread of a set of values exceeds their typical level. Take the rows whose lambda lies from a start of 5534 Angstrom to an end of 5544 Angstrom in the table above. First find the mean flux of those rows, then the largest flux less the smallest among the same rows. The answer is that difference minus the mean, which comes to -3.3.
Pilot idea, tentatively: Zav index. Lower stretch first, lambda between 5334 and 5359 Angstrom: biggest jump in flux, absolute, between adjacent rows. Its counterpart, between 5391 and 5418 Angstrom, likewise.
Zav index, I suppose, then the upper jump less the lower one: 0.52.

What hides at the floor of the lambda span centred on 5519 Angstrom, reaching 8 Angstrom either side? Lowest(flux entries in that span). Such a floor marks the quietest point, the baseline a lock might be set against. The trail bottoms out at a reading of 3.287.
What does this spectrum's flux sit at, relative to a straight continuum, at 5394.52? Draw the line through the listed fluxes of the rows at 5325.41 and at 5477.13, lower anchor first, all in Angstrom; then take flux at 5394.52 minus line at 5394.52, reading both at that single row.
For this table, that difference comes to 0.5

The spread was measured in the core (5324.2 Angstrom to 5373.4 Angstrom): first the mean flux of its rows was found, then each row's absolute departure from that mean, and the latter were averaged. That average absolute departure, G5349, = 0.288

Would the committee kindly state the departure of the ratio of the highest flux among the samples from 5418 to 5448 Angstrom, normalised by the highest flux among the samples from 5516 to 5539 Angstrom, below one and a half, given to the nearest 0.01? 0.29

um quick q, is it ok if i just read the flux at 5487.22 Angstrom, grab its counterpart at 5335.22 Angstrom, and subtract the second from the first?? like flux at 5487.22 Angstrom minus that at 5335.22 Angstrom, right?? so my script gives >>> 0.5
